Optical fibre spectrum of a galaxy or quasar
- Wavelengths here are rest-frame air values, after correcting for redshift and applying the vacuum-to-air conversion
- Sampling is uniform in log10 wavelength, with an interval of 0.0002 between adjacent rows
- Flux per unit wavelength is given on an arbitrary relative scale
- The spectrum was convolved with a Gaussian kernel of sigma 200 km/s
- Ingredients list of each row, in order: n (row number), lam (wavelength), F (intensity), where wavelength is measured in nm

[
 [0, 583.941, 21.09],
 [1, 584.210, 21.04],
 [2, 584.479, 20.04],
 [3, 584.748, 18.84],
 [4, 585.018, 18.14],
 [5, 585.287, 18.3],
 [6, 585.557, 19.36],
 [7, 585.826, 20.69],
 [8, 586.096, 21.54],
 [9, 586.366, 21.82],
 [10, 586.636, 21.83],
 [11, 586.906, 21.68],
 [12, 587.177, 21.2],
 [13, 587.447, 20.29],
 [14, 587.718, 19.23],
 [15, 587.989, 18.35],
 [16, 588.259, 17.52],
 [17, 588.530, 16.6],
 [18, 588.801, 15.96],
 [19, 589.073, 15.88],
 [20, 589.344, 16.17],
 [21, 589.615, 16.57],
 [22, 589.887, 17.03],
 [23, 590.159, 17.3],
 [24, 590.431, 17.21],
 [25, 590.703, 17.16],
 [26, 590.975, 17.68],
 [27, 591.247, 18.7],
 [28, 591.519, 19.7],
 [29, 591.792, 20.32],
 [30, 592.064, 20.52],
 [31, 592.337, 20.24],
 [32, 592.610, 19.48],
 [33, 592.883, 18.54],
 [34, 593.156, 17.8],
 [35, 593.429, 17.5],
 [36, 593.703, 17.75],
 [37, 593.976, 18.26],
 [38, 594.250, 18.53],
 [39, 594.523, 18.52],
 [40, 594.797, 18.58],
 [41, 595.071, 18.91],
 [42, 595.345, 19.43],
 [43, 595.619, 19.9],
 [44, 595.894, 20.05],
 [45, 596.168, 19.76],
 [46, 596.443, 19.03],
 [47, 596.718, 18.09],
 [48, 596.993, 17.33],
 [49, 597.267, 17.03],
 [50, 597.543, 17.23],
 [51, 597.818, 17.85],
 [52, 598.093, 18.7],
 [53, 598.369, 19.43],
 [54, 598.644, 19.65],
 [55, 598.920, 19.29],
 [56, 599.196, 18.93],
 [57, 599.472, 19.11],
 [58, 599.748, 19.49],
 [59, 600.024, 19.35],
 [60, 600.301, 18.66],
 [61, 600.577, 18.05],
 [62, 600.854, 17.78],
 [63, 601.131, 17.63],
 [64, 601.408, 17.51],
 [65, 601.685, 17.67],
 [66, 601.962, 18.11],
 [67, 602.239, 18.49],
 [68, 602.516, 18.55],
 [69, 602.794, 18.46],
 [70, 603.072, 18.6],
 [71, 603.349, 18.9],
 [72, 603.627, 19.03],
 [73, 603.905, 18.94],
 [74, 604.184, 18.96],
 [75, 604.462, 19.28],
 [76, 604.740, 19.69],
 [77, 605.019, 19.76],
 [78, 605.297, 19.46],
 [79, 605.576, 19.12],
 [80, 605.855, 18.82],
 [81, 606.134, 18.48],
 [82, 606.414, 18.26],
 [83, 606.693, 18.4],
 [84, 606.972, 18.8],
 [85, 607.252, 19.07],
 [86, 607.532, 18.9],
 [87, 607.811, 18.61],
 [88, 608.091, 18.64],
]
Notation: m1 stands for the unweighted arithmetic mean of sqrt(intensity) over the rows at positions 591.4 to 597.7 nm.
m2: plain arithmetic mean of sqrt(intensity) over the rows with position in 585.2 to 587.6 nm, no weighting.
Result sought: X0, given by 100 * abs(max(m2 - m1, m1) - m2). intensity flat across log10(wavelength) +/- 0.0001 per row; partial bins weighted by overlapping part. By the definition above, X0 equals 22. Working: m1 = 4.33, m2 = 4.55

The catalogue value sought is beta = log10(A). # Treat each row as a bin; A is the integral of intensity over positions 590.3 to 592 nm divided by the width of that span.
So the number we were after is 1.27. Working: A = 18.6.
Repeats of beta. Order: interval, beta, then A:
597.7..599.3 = 1.28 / 19.0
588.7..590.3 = 1.22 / 16.5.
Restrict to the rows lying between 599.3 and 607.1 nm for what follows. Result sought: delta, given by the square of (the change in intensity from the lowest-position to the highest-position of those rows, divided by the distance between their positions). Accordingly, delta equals 0.00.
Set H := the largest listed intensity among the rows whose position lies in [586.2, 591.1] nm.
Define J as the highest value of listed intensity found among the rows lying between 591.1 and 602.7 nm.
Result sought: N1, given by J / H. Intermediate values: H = 21.83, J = 20.52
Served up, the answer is 0.94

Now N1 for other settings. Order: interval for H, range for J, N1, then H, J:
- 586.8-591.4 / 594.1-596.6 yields 0.92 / 21.68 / 20.05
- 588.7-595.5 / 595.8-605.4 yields 0.98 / 20.52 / 20.05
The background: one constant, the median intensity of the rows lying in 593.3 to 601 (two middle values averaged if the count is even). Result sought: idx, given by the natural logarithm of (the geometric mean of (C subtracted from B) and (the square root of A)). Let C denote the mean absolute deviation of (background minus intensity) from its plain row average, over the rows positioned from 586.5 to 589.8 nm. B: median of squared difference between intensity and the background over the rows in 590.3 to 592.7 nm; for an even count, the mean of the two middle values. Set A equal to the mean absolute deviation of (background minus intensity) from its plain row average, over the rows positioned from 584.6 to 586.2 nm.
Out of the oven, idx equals -0.9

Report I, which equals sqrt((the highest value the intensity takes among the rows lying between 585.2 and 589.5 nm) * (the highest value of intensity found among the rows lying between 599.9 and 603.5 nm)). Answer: 20.6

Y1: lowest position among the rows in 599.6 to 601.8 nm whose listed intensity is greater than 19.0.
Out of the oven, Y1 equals 599.748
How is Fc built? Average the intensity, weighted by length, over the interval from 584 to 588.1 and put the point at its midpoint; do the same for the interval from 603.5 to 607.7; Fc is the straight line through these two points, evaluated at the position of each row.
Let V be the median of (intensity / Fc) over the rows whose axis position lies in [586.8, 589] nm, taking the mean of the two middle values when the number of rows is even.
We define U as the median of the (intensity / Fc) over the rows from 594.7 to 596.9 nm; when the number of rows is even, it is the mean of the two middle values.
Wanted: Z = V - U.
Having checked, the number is -0.05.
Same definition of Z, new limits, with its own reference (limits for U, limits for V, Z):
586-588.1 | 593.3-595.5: -0.12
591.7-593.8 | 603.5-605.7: 0.05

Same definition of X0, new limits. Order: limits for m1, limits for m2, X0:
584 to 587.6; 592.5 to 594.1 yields 24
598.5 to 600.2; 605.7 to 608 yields 7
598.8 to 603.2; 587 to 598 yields 2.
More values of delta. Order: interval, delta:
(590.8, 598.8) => 0.07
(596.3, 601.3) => 0.09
